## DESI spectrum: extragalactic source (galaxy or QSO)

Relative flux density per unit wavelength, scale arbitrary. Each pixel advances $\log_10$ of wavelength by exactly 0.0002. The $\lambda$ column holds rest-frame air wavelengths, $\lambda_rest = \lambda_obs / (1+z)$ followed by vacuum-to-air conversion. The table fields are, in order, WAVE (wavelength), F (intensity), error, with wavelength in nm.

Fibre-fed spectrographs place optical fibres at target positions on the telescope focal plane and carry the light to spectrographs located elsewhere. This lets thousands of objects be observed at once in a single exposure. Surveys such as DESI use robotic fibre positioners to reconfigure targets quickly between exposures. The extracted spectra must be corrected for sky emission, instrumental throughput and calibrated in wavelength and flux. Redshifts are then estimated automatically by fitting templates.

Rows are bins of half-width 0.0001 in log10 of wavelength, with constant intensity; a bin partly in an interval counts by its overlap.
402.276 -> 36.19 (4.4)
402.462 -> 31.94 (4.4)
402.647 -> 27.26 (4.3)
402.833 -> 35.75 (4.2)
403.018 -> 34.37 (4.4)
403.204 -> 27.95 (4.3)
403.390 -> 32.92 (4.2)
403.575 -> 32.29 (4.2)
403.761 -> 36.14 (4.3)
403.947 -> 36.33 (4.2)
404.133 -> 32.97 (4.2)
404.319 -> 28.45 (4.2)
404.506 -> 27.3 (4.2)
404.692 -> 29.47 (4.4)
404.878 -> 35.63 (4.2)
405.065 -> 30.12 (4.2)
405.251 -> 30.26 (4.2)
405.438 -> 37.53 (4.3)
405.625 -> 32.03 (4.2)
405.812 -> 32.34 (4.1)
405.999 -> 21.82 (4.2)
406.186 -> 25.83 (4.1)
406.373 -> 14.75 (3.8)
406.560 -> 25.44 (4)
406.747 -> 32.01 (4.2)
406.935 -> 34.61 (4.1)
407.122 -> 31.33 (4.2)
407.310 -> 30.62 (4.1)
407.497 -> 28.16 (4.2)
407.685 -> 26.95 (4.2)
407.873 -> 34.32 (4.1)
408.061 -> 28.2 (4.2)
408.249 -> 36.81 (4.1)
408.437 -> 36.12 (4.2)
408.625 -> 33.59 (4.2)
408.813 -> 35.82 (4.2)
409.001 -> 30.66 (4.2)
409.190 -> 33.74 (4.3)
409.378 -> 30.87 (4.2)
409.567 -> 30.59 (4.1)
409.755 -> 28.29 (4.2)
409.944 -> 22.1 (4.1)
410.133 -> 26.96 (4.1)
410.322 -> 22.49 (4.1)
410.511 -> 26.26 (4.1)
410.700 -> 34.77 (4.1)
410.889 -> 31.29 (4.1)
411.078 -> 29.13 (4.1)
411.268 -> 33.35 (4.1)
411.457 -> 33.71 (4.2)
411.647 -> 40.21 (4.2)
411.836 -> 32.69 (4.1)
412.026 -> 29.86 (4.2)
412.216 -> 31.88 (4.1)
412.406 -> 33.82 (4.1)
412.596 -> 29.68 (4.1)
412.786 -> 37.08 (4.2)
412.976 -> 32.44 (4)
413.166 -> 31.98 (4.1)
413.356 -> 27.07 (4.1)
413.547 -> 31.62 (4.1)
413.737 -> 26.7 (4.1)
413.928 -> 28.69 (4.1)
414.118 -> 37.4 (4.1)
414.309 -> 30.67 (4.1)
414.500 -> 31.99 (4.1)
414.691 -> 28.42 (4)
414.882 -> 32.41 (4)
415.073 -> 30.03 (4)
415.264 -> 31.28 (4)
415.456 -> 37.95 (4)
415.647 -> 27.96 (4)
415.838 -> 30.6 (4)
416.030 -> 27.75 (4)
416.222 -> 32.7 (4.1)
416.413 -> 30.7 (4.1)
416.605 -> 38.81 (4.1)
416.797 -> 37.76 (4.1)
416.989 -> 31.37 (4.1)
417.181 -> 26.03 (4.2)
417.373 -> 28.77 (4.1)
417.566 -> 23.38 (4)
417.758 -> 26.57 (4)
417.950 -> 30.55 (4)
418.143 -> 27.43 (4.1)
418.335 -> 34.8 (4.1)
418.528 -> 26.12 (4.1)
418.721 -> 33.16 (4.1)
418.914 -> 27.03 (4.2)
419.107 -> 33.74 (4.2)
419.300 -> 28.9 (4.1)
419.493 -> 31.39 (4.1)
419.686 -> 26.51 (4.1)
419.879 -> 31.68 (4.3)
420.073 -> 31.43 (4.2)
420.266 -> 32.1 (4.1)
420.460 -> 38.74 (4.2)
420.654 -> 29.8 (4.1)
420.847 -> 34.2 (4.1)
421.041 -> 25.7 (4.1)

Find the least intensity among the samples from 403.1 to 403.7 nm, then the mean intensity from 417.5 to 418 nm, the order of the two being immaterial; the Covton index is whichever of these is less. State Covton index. 27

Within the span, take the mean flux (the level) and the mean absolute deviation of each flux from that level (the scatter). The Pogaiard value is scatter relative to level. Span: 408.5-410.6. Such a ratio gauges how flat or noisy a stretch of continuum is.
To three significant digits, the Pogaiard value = 0.124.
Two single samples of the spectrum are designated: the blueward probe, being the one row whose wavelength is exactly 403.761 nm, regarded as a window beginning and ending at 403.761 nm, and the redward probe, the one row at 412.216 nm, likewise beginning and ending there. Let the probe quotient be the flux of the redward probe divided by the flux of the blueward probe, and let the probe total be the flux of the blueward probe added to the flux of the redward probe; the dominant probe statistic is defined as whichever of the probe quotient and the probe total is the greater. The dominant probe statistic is 68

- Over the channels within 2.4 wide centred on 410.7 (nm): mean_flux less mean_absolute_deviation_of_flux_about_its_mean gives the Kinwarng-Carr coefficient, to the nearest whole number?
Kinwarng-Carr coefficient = 26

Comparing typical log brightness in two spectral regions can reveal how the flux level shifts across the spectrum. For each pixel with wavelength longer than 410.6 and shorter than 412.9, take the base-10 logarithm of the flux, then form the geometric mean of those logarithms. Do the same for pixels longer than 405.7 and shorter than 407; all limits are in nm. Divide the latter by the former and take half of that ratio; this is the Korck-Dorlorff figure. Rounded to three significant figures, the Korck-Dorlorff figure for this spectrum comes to 0.463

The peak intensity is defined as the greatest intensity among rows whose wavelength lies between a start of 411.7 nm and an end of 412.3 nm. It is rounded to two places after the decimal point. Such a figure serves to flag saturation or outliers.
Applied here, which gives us 32.69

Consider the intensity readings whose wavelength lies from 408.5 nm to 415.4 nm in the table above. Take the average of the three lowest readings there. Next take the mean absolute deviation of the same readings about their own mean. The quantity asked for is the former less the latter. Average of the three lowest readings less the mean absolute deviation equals 20.8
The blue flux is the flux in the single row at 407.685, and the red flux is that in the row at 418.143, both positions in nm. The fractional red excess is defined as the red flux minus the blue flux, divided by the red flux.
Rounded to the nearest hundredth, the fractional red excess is 0.02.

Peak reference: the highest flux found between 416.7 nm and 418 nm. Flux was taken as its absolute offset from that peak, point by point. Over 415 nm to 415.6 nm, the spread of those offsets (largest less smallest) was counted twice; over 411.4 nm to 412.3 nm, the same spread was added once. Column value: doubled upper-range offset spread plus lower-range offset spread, 21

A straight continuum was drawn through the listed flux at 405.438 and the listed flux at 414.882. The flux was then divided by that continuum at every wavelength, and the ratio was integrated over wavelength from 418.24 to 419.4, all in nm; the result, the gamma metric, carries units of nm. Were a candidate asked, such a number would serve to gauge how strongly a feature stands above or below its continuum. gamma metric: 1.17 nm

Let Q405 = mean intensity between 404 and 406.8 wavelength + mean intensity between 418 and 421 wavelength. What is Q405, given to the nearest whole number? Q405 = 60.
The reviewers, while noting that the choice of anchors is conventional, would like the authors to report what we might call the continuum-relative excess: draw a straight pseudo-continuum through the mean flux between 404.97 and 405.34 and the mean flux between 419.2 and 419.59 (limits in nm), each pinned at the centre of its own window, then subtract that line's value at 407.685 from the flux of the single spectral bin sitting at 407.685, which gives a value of -3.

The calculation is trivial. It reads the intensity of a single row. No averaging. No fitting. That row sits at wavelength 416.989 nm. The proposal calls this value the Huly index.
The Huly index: 31.37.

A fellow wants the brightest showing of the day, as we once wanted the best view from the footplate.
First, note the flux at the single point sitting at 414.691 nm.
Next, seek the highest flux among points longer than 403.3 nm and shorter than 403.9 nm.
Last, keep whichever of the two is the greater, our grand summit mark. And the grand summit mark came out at 36.1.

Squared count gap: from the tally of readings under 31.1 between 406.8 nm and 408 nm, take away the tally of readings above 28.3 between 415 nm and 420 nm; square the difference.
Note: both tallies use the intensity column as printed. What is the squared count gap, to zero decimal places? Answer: 196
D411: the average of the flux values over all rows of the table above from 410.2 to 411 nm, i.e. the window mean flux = 28.7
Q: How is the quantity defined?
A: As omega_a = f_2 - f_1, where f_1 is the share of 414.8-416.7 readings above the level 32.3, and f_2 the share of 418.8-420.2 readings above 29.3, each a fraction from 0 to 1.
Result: 0.2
